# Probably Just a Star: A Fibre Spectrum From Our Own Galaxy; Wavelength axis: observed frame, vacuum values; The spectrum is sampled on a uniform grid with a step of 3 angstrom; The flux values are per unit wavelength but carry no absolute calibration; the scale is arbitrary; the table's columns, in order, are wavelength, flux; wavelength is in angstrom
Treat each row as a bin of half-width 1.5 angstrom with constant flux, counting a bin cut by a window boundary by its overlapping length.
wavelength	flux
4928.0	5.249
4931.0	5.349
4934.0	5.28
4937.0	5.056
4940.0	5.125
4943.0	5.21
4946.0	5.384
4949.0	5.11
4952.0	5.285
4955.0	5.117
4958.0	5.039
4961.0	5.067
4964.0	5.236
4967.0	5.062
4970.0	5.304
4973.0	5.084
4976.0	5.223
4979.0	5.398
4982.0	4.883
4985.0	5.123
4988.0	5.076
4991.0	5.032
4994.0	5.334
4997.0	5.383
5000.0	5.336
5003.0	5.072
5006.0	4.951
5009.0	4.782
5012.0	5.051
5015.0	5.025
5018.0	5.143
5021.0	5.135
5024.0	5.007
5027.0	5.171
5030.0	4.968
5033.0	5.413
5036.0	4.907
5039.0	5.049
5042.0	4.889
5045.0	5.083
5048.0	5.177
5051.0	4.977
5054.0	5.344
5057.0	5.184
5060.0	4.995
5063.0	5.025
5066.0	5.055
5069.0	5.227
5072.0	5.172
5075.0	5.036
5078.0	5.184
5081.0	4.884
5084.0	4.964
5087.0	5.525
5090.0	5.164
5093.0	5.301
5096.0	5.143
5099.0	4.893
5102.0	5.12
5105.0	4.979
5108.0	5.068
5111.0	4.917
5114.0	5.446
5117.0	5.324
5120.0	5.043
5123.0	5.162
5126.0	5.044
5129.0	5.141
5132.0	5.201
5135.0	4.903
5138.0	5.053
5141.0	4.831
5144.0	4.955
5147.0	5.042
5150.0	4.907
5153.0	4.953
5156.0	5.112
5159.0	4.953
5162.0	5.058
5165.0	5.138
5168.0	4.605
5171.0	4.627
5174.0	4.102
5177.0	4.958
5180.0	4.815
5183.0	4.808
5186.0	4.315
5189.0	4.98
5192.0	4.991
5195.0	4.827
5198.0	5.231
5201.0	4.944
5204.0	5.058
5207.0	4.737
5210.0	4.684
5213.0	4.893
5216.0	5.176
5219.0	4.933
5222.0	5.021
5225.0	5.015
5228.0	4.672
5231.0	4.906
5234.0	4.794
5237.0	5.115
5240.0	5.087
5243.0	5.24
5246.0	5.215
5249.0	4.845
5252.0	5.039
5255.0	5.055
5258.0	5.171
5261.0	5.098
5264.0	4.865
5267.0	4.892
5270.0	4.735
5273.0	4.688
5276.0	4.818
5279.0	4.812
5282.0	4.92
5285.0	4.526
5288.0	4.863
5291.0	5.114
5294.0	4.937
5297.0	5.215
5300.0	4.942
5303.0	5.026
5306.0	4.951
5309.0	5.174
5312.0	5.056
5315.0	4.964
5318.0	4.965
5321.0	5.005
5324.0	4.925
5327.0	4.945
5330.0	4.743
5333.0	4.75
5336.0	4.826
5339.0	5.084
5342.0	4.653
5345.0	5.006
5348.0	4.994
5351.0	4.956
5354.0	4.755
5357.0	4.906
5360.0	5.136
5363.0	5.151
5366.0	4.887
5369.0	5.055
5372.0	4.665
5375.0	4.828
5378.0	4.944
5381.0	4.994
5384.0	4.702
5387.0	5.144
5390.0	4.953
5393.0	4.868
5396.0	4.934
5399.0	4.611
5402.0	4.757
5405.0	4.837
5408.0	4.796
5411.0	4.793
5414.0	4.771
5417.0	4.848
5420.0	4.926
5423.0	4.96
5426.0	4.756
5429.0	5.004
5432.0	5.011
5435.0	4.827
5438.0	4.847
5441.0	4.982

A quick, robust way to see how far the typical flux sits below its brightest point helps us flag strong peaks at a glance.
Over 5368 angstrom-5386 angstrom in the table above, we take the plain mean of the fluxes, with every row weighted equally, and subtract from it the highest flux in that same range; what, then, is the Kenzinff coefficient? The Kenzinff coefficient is -0.19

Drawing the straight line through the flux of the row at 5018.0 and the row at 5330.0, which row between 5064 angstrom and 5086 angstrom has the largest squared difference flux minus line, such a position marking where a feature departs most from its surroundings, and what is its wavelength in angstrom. 5081.0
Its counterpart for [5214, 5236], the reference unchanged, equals 5216.0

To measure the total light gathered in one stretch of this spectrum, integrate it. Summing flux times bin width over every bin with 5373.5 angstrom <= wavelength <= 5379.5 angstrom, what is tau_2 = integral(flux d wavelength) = 29.3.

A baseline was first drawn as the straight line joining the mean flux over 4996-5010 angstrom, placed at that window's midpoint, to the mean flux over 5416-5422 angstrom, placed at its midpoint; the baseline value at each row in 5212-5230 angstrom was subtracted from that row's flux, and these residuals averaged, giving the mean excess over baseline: -0.04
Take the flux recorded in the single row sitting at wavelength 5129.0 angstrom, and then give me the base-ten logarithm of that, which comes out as 0.711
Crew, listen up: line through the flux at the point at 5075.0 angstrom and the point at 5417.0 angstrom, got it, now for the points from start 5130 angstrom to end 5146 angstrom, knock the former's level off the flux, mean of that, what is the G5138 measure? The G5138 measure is -0.01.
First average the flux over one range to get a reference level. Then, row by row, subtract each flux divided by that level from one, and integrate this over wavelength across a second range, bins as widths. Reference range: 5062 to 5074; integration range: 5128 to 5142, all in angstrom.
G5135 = 0.3 angstrom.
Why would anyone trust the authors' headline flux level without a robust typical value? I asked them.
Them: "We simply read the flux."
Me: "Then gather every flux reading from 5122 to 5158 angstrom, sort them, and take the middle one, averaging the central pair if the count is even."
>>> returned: 5.04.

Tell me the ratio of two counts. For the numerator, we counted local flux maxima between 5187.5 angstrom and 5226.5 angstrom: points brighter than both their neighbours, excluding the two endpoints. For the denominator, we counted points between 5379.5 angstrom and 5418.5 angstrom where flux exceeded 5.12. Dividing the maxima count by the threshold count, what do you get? 5.0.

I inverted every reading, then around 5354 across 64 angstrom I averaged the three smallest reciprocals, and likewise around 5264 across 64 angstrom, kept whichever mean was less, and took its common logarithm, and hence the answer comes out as -0.717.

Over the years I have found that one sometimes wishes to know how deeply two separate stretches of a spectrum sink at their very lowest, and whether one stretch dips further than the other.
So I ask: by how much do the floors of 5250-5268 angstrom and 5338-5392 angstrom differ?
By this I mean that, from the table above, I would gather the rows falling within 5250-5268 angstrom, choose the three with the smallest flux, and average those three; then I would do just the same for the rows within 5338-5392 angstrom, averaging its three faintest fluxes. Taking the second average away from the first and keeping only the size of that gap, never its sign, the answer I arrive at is 0.26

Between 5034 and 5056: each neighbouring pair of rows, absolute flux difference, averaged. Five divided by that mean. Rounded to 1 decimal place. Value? 25.9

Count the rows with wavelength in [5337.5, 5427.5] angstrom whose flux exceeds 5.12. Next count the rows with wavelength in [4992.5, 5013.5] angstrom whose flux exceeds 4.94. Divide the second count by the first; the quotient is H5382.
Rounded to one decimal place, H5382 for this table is 2.0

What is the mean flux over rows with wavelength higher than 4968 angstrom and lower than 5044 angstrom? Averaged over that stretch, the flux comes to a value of 5.11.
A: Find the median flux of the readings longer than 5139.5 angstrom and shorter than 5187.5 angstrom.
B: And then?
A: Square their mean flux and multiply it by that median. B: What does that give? 115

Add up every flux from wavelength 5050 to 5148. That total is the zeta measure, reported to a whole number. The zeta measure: 168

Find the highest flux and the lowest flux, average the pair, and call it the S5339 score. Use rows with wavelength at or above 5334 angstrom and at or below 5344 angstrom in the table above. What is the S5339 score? 4.87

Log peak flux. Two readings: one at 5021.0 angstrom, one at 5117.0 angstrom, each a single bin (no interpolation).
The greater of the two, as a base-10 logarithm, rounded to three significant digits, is 0.726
